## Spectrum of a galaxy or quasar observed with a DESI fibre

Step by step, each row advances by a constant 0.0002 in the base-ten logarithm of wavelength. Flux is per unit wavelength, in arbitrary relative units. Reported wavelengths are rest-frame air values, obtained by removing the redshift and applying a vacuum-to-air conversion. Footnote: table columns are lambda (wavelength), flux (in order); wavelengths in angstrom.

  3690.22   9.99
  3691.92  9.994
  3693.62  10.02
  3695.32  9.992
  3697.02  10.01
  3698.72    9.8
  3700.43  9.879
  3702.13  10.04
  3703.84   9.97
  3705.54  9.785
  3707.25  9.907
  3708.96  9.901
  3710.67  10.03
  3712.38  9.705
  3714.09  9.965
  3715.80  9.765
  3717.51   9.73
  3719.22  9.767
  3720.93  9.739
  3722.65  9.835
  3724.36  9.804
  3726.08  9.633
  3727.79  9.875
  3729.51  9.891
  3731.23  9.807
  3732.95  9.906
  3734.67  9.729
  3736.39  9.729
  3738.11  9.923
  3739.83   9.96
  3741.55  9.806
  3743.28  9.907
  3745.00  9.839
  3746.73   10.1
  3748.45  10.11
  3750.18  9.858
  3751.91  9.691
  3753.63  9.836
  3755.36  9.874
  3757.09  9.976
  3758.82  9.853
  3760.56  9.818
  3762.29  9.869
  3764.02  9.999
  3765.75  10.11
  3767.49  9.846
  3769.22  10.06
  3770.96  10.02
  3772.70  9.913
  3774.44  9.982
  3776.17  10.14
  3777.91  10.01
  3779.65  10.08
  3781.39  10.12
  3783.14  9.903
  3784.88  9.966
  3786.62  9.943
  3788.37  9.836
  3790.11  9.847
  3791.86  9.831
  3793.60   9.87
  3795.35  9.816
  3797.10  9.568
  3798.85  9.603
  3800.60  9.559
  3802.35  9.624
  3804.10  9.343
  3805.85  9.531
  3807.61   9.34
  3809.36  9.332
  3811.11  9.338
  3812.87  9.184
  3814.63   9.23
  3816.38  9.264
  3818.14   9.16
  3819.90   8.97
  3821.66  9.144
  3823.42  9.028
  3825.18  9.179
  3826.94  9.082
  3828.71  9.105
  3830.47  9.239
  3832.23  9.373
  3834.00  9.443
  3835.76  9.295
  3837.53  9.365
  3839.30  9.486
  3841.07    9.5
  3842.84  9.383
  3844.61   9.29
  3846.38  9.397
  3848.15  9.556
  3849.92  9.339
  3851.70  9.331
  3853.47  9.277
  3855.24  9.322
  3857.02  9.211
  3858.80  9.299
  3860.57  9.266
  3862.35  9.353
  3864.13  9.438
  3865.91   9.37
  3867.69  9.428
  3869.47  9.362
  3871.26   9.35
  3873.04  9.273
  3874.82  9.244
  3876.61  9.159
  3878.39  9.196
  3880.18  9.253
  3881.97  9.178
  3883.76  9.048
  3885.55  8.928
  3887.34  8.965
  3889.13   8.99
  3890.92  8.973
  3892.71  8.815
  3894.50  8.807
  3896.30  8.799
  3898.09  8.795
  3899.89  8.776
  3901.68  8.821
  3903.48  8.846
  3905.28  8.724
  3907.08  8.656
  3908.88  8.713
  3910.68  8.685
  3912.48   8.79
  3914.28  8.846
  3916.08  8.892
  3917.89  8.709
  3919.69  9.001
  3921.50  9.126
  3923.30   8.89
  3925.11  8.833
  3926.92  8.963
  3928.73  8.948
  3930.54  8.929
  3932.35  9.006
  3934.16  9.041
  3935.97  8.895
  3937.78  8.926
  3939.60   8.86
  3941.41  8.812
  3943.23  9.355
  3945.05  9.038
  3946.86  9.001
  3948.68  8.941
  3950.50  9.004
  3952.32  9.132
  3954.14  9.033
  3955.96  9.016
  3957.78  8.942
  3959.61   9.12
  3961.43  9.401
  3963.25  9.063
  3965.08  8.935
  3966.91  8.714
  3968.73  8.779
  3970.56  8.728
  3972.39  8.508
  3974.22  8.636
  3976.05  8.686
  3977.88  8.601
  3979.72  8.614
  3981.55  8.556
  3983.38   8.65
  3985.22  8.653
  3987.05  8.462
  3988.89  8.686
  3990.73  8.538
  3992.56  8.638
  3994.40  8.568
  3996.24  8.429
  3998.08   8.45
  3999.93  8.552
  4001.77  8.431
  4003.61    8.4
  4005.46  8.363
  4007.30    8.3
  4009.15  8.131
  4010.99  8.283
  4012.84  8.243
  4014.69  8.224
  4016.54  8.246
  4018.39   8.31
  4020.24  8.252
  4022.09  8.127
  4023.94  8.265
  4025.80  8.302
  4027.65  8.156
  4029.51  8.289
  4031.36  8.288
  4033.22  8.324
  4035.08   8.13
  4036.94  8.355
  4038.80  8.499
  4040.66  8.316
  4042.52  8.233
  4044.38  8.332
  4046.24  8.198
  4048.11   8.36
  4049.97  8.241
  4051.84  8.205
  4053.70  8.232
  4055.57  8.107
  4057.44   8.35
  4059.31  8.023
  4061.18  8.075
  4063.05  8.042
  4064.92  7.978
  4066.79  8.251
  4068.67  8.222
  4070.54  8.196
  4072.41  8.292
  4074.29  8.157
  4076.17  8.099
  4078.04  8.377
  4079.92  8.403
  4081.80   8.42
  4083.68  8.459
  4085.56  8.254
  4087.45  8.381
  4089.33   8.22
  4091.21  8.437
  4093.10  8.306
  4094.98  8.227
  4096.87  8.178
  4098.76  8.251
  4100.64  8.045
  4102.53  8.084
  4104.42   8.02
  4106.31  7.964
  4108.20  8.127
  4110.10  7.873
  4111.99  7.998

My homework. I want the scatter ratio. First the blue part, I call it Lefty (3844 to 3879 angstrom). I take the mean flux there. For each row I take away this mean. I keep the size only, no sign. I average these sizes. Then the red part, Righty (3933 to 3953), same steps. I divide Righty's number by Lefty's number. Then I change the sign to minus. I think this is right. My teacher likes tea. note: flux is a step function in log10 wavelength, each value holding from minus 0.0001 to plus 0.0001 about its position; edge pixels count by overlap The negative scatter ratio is -1.5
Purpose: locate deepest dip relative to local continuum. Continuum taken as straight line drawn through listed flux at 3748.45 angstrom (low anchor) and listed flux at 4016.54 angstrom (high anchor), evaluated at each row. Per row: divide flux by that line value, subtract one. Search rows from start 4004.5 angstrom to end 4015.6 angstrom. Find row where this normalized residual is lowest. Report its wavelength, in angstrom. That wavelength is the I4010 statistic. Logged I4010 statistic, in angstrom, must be 4009.15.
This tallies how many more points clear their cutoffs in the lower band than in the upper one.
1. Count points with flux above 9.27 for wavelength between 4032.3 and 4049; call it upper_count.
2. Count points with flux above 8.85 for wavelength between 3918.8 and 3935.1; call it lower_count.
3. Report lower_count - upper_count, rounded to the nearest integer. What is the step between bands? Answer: 8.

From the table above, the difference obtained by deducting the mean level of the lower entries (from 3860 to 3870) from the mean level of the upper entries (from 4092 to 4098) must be -1.1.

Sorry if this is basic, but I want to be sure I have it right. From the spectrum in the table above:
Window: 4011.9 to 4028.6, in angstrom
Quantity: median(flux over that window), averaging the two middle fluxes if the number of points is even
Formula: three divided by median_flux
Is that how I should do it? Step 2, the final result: 0.364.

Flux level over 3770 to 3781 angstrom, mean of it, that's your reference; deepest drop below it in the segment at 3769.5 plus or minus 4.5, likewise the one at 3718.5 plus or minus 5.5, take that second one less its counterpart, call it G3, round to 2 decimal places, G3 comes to 0.12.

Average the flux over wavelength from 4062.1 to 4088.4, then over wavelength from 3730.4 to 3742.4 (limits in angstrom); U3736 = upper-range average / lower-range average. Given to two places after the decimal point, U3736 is 0.84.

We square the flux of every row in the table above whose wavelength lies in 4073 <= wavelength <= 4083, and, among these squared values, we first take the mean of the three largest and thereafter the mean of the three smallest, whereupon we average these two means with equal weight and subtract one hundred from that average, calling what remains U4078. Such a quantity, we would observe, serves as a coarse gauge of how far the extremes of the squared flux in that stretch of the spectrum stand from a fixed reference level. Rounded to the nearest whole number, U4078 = -31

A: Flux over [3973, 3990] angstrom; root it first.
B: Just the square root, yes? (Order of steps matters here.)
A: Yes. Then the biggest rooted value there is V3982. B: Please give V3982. 2.95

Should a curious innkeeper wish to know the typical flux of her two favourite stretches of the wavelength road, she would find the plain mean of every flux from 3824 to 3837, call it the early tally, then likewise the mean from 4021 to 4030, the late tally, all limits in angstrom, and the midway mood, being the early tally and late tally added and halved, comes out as 8.7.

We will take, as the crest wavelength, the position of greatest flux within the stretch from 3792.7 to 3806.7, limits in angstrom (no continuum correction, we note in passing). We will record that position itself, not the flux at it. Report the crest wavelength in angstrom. 3793.60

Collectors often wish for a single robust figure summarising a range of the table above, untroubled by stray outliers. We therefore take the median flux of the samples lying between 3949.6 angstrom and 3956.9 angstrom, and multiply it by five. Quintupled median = 45.1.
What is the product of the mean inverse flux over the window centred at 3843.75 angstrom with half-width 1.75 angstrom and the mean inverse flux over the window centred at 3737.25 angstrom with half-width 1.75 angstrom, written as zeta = 0.0109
